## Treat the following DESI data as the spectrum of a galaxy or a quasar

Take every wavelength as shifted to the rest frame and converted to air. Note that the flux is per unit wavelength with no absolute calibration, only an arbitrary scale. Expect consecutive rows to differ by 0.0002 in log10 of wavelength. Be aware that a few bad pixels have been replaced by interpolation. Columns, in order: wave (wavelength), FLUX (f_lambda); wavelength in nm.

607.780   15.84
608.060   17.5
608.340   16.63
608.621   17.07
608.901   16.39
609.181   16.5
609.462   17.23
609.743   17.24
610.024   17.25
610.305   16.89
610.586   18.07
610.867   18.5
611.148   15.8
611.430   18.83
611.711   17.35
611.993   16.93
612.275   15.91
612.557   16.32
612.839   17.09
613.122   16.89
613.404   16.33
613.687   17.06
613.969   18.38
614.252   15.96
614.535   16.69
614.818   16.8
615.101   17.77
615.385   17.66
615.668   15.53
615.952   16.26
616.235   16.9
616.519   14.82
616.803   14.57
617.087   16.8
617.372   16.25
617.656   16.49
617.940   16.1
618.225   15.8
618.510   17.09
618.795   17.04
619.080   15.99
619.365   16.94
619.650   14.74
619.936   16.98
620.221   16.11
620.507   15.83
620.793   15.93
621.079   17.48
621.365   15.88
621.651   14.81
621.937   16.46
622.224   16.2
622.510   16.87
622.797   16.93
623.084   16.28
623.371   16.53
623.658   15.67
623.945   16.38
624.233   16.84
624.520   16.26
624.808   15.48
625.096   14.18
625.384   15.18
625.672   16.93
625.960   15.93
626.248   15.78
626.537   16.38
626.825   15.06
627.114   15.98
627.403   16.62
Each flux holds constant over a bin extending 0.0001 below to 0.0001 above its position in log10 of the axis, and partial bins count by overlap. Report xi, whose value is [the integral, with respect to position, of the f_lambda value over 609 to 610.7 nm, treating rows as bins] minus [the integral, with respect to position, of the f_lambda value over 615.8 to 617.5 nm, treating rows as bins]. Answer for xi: 2.1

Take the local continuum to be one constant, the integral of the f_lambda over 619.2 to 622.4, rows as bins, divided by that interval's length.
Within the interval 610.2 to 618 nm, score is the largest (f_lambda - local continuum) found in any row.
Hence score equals 2.7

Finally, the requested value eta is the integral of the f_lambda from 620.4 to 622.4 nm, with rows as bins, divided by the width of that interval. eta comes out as 16.1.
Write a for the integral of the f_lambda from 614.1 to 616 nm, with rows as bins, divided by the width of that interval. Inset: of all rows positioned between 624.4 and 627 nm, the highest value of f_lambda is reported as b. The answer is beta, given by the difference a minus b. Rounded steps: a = 16.7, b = 16.93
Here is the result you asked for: -0.2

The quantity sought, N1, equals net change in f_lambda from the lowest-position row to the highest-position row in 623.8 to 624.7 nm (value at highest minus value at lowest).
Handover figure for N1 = -0.1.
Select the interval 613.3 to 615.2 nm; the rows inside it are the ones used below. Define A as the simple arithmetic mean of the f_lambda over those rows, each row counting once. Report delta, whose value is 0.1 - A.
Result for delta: -16.9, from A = 17.0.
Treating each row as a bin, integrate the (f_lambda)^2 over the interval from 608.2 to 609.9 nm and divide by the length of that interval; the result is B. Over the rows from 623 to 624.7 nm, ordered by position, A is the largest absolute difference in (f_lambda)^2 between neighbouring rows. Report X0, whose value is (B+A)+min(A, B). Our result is 339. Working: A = 28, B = 284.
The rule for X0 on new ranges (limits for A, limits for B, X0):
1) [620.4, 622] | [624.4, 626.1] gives 352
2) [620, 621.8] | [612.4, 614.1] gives 396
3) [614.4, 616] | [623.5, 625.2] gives 393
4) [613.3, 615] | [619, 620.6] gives 426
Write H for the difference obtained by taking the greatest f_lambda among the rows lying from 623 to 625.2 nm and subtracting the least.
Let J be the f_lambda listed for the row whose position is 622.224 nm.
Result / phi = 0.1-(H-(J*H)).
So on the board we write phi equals 40.5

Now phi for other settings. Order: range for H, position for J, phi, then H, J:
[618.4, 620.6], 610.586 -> 40.2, 2.35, 18.07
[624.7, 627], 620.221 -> 41.7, 2.75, 16.11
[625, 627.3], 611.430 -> 49.1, 2.75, 18.83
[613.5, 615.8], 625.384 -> 40.5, 2.85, 15.18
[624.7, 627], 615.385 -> 45.9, 2.75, 17.66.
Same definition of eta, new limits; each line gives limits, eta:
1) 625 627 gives 15.7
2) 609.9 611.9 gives 17.5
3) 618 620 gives 16.3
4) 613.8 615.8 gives 17.0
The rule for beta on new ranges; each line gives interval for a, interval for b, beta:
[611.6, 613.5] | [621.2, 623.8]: -0.2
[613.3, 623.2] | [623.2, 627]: -0.5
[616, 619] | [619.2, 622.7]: -1.3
